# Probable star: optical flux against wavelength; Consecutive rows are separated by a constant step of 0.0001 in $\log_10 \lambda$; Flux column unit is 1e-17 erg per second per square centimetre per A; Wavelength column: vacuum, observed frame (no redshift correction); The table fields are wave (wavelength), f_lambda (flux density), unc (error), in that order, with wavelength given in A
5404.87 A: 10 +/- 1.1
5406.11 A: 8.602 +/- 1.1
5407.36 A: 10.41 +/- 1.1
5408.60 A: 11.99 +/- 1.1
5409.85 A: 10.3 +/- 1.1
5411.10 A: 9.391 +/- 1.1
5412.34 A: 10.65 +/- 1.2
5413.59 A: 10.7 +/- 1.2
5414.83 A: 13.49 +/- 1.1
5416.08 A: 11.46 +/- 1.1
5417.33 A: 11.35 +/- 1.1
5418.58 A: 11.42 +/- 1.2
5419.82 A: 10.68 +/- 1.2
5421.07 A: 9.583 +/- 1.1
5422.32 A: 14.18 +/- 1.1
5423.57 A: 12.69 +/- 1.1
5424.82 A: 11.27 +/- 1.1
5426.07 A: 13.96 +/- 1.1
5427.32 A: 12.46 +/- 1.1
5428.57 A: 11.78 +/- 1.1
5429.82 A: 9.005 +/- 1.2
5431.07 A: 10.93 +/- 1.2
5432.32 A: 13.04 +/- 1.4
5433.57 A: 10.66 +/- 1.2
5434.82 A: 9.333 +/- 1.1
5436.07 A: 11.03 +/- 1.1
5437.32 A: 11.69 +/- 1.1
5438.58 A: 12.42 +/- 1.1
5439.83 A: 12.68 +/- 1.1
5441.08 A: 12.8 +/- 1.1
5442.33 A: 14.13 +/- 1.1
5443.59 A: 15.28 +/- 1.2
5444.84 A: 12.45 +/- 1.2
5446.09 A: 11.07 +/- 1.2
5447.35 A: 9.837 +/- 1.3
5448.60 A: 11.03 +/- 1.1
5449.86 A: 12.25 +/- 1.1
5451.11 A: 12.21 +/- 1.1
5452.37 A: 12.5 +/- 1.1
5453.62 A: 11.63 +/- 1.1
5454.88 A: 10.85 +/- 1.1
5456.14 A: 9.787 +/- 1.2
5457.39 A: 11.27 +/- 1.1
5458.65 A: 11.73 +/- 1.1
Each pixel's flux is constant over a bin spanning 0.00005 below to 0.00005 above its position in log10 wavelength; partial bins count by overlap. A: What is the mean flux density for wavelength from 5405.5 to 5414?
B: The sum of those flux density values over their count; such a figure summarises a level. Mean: 10.3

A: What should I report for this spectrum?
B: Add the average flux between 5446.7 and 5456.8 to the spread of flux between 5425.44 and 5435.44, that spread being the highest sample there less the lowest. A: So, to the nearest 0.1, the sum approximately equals 16.2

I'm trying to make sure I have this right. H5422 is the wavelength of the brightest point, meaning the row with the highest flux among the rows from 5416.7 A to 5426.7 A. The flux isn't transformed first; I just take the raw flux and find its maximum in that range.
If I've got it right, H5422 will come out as 5422.32 A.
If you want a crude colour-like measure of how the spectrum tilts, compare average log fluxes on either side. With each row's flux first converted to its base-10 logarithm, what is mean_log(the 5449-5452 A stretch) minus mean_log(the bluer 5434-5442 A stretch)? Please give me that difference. 0.02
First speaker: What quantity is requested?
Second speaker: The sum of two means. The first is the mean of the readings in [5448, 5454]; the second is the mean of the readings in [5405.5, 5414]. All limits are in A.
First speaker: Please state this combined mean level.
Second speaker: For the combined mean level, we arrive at 22.2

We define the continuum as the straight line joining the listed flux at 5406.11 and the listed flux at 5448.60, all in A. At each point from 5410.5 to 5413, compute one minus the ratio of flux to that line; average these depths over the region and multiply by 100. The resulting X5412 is -12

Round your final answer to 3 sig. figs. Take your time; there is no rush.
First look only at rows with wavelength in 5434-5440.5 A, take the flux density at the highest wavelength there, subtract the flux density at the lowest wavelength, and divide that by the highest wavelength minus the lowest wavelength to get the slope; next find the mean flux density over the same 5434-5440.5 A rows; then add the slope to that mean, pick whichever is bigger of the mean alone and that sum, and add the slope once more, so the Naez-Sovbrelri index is 12.8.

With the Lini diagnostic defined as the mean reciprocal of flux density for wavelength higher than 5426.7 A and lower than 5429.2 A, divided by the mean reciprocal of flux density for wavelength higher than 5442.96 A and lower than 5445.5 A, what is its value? 1.13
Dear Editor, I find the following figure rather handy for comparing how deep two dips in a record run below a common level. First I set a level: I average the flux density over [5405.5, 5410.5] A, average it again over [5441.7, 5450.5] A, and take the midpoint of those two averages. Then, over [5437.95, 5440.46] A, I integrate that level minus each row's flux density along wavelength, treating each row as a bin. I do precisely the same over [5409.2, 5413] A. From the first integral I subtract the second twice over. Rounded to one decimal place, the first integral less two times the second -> -12.0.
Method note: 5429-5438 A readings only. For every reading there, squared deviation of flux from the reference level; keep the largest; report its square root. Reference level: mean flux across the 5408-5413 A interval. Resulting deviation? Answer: 2.5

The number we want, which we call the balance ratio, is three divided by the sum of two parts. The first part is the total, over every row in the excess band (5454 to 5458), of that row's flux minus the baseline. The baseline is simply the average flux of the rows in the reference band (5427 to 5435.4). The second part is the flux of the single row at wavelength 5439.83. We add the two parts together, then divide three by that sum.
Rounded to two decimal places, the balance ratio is 0.26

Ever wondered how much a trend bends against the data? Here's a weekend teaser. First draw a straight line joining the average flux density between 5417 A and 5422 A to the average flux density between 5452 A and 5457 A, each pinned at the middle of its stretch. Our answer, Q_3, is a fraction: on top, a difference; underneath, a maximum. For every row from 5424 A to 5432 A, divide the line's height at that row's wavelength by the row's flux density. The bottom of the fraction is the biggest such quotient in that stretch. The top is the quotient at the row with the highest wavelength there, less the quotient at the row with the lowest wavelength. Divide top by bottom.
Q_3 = 0.03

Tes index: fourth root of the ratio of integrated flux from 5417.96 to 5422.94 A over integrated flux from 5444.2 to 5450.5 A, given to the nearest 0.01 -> 0.95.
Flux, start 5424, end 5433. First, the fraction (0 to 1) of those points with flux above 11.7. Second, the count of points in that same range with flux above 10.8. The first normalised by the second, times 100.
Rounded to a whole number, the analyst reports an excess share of 10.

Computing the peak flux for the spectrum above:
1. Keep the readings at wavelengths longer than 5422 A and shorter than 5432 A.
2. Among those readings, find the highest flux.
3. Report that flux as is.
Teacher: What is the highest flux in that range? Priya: 14.18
